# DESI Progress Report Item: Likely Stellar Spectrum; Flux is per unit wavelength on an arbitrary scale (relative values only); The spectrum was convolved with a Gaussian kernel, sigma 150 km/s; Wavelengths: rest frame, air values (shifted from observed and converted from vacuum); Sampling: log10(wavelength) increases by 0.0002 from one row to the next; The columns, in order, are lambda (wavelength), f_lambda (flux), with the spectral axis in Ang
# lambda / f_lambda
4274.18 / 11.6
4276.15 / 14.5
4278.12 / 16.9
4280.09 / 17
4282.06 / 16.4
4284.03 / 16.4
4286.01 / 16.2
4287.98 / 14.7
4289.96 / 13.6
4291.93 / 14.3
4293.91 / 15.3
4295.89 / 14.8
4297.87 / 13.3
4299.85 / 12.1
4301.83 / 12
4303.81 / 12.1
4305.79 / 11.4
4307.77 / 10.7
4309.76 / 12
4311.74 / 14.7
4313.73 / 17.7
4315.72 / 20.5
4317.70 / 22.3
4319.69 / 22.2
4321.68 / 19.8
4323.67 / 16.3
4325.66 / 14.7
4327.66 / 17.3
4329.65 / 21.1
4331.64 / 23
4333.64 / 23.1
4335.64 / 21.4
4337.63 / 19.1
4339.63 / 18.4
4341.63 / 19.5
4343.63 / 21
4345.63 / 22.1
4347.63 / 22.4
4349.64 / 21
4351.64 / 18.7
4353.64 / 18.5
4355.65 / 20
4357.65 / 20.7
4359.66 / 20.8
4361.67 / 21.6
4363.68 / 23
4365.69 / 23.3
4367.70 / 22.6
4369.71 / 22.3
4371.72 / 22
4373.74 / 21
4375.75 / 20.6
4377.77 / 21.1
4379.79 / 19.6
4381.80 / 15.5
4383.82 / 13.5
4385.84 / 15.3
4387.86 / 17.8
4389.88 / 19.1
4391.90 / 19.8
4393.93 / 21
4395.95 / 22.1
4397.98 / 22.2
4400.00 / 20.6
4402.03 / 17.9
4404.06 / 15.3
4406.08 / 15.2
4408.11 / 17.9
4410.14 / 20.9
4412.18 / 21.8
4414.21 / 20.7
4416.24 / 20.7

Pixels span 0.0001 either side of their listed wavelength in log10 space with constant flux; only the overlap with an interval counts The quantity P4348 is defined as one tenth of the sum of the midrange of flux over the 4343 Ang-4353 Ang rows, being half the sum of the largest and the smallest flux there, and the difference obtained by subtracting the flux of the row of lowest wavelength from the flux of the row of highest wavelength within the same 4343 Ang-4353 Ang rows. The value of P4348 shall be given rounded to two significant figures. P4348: 1.8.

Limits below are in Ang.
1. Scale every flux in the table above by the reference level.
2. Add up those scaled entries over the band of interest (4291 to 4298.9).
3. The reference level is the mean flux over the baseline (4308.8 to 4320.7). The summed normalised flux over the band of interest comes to 3.2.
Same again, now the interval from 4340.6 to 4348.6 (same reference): 4.7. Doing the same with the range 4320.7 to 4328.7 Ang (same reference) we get 3.7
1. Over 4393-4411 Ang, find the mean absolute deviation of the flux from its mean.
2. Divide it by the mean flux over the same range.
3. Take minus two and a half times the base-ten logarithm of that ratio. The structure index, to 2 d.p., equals 2.28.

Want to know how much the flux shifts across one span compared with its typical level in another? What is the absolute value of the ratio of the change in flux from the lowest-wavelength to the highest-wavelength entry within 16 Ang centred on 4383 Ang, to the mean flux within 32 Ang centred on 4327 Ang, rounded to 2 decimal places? 0.08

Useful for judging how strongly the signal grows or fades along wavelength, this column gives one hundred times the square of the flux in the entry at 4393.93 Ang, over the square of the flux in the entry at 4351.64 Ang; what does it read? 126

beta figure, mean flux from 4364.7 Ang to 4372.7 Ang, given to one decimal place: 22.6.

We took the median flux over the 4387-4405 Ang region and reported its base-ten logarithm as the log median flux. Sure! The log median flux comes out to 1.30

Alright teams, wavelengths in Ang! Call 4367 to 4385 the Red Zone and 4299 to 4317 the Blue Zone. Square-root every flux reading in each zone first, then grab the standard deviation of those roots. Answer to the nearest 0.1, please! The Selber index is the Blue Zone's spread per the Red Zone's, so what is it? 1.1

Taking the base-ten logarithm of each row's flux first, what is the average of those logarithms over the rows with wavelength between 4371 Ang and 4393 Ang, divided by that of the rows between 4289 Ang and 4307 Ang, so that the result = 1.13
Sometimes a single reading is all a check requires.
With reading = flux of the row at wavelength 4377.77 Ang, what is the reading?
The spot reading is 21.1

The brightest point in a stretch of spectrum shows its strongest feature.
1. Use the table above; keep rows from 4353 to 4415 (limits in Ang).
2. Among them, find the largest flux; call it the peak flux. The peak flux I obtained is 23.3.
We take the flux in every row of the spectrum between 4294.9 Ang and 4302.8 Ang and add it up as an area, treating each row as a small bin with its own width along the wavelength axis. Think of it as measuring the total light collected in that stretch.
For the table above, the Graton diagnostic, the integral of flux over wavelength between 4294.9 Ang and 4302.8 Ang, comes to 103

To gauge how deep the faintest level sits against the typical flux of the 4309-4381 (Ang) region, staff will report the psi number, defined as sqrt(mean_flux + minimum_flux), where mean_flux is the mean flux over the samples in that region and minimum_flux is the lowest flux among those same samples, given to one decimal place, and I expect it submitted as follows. 5.7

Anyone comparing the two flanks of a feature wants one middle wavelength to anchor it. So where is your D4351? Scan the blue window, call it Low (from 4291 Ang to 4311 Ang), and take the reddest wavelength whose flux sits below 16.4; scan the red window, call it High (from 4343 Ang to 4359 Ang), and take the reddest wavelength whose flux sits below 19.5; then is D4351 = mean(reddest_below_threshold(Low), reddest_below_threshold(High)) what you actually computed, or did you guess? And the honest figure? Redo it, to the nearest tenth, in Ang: 4331.7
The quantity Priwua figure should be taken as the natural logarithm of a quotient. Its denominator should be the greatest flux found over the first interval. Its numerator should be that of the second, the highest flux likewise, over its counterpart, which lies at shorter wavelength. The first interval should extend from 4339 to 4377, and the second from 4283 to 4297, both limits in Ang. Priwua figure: -0.35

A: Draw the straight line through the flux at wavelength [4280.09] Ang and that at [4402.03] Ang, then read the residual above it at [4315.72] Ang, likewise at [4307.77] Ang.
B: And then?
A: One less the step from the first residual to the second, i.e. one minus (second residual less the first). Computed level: 11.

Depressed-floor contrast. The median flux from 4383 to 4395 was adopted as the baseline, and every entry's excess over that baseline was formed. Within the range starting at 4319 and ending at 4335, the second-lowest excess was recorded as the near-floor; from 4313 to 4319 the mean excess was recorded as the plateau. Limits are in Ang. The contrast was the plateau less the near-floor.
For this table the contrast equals 4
